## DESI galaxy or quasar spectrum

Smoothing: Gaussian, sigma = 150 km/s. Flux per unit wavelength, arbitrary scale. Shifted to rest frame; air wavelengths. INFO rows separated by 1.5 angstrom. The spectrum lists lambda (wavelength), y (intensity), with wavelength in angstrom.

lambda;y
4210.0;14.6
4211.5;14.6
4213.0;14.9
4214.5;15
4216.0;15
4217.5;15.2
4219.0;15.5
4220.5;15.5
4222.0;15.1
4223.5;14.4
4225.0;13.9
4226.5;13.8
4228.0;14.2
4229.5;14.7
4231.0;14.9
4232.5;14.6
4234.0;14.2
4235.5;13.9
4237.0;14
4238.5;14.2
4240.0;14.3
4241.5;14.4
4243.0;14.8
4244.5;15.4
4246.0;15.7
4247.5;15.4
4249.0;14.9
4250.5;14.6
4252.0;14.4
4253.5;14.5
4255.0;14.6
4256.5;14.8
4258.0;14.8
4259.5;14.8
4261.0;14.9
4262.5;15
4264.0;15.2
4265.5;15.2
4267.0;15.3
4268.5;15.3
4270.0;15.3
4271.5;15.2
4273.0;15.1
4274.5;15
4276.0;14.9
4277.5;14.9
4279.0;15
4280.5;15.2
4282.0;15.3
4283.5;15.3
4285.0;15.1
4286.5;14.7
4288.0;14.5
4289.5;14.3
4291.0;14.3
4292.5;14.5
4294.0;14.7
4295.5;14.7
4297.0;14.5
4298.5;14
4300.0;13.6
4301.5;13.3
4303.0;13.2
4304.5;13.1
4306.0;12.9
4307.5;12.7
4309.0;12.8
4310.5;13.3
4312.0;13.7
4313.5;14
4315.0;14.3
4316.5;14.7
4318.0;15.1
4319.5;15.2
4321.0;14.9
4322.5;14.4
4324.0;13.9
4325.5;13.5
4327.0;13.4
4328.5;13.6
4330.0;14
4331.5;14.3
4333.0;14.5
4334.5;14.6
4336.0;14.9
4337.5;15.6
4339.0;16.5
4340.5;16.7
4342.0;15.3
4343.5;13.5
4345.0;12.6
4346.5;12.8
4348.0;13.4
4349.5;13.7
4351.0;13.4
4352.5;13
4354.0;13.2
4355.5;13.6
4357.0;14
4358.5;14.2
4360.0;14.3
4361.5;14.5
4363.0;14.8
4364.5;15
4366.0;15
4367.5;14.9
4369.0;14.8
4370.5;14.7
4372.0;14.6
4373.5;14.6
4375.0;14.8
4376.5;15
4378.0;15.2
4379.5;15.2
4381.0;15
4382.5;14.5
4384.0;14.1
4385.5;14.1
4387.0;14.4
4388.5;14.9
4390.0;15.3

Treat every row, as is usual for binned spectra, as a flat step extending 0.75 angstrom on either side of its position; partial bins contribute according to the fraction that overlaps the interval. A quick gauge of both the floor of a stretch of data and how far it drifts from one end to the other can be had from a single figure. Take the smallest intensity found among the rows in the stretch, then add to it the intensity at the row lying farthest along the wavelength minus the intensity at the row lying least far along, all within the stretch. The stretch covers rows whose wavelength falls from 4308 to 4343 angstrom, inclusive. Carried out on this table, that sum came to 15.3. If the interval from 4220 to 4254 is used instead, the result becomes 12.8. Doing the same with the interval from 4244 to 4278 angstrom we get 13.9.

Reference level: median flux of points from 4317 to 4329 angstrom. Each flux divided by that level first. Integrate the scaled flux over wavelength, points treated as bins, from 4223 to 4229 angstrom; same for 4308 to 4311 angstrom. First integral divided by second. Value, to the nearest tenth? 2.2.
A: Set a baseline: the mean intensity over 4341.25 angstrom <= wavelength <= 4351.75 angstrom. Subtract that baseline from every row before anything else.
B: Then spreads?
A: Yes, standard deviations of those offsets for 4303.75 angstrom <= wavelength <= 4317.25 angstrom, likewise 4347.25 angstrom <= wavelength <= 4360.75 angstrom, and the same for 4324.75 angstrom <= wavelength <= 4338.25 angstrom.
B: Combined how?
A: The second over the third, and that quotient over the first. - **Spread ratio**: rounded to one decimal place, 0.9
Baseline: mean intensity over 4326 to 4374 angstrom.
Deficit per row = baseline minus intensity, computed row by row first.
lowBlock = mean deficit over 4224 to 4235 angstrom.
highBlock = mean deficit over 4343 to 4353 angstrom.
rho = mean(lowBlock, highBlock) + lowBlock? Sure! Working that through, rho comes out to 0.53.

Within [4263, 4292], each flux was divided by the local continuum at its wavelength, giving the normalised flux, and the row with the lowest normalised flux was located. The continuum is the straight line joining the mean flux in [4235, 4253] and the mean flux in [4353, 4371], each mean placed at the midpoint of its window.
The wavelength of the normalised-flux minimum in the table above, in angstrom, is 4289.5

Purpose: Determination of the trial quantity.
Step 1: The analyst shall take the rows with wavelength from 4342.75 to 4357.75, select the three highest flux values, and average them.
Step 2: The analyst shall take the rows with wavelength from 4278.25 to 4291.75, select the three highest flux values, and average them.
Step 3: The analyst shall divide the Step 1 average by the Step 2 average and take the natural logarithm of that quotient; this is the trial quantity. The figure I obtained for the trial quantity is -0.10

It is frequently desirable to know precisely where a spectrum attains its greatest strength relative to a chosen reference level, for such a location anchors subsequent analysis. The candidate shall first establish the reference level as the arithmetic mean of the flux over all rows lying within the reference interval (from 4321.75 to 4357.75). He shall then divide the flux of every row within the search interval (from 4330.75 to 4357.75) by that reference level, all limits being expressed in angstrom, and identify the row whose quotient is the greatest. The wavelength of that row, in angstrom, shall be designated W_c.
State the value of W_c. 4340.5 angstrom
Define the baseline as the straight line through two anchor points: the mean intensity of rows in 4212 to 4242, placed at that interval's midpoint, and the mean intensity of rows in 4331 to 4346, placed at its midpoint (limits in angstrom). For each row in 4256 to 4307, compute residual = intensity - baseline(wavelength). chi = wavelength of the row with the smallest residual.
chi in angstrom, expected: 4306.0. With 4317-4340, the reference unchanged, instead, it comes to 4327.0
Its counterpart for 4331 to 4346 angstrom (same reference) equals 4345.0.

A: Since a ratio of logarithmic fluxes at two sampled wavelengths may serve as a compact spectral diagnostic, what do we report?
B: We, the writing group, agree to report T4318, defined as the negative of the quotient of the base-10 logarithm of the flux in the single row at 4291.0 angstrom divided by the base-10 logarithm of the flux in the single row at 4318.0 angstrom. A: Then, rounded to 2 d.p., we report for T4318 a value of -0.98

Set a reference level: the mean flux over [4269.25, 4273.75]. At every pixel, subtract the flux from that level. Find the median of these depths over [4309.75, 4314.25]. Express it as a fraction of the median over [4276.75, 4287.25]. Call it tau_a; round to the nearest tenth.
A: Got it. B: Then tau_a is 15.0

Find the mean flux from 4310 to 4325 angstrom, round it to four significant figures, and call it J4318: 14.35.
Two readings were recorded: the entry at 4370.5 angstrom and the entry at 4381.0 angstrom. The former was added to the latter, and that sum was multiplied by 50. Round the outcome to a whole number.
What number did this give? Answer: 1485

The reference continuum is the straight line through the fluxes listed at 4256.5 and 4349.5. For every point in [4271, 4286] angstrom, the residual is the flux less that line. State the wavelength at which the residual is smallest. 4276.0 angstrom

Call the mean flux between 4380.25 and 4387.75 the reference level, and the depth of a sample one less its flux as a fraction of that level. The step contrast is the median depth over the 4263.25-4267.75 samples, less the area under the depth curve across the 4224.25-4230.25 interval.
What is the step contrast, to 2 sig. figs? -0.17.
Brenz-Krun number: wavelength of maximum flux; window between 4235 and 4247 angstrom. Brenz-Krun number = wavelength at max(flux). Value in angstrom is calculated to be 4246.0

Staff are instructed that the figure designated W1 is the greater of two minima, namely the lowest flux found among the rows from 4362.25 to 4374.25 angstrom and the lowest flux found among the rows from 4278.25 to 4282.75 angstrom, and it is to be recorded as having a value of 15.0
